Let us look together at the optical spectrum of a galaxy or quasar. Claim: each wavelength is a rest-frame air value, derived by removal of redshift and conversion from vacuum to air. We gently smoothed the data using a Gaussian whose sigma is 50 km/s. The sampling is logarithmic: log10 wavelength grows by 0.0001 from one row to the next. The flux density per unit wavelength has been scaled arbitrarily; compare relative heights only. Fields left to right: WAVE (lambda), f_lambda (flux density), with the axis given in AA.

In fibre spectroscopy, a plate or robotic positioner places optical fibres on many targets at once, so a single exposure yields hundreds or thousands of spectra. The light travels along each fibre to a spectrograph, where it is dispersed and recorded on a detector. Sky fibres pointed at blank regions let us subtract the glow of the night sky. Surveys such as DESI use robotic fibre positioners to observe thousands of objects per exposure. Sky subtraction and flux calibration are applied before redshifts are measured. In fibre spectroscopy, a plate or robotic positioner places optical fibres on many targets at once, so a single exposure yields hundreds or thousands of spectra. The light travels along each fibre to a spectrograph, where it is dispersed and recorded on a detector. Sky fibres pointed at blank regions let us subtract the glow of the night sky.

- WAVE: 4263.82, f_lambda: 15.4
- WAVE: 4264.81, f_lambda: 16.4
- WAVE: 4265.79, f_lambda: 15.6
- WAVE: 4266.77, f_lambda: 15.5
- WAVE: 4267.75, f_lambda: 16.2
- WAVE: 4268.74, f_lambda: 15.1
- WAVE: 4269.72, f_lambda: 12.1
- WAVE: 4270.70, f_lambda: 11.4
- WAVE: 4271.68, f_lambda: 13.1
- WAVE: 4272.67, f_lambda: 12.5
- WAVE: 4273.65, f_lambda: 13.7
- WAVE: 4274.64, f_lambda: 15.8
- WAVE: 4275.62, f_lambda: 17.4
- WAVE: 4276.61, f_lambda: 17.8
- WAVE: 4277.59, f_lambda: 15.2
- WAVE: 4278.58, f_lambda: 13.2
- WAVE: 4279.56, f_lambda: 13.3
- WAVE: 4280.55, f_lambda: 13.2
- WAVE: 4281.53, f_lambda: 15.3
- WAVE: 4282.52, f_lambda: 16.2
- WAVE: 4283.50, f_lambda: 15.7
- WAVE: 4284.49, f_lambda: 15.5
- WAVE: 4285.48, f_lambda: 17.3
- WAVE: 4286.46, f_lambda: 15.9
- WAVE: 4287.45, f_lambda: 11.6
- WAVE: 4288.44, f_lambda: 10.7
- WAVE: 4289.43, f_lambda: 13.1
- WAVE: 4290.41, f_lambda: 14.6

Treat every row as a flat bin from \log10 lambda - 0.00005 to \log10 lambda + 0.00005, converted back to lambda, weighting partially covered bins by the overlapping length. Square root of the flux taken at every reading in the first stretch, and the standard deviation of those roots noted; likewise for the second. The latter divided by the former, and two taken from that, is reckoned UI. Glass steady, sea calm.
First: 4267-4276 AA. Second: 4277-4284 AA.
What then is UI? -1.4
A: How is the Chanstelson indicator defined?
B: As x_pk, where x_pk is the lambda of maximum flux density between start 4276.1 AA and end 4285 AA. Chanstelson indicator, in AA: 4276.61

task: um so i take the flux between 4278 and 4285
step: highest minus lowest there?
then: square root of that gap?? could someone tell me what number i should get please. 1.7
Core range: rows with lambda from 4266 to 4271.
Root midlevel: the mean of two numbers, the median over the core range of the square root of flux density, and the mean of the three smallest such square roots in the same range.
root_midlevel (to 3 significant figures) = 3.73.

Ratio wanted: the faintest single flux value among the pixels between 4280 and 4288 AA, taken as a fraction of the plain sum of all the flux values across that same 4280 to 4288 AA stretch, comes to 0.096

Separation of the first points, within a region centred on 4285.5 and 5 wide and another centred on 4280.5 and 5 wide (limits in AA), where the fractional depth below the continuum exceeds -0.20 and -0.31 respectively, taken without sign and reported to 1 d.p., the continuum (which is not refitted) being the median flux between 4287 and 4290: 8.9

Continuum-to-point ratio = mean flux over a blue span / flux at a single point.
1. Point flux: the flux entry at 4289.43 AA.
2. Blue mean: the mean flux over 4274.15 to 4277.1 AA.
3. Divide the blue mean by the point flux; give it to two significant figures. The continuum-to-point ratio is 1.3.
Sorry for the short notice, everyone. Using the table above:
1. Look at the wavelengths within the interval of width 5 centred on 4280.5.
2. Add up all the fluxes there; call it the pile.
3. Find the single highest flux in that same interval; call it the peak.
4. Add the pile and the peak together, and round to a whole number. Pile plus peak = 87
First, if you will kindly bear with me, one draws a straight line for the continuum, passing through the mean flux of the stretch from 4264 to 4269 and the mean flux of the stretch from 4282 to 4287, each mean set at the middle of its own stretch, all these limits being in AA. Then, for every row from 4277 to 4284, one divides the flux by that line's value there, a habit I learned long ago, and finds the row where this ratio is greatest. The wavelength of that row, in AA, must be 4282.52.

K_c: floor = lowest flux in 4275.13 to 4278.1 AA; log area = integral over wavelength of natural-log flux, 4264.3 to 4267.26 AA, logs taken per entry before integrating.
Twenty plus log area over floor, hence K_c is 20.5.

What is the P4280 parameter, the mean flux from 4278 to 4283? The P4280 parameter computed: 14.2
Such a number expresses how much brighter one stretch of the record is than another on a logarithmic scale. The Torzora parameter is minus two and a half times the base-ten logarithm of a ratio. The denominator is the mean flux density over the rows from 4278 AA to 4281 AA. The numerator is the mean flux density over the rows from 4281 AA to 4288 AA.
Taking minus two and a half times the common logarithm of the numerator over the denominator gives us -0.16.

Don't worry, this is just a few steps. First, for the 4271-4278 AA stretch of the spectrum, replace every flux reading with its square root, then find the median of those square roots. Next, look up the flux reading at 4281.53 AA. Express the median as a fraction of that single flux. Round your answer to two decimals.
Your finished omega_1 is 0.25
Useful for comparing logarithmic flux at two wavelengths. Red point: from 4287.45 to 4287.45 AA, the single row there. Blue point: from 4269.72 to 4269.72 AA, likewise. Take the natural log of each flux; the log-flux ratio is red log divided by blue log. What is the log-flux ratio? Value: 0.98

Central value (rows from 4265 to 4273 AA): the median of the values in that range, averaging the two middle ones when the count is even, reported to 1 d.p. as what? 14.1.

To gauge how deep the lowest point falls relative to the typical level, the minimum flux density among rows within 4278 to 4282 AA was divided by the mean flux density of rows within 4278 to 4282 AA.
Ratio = 0.96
